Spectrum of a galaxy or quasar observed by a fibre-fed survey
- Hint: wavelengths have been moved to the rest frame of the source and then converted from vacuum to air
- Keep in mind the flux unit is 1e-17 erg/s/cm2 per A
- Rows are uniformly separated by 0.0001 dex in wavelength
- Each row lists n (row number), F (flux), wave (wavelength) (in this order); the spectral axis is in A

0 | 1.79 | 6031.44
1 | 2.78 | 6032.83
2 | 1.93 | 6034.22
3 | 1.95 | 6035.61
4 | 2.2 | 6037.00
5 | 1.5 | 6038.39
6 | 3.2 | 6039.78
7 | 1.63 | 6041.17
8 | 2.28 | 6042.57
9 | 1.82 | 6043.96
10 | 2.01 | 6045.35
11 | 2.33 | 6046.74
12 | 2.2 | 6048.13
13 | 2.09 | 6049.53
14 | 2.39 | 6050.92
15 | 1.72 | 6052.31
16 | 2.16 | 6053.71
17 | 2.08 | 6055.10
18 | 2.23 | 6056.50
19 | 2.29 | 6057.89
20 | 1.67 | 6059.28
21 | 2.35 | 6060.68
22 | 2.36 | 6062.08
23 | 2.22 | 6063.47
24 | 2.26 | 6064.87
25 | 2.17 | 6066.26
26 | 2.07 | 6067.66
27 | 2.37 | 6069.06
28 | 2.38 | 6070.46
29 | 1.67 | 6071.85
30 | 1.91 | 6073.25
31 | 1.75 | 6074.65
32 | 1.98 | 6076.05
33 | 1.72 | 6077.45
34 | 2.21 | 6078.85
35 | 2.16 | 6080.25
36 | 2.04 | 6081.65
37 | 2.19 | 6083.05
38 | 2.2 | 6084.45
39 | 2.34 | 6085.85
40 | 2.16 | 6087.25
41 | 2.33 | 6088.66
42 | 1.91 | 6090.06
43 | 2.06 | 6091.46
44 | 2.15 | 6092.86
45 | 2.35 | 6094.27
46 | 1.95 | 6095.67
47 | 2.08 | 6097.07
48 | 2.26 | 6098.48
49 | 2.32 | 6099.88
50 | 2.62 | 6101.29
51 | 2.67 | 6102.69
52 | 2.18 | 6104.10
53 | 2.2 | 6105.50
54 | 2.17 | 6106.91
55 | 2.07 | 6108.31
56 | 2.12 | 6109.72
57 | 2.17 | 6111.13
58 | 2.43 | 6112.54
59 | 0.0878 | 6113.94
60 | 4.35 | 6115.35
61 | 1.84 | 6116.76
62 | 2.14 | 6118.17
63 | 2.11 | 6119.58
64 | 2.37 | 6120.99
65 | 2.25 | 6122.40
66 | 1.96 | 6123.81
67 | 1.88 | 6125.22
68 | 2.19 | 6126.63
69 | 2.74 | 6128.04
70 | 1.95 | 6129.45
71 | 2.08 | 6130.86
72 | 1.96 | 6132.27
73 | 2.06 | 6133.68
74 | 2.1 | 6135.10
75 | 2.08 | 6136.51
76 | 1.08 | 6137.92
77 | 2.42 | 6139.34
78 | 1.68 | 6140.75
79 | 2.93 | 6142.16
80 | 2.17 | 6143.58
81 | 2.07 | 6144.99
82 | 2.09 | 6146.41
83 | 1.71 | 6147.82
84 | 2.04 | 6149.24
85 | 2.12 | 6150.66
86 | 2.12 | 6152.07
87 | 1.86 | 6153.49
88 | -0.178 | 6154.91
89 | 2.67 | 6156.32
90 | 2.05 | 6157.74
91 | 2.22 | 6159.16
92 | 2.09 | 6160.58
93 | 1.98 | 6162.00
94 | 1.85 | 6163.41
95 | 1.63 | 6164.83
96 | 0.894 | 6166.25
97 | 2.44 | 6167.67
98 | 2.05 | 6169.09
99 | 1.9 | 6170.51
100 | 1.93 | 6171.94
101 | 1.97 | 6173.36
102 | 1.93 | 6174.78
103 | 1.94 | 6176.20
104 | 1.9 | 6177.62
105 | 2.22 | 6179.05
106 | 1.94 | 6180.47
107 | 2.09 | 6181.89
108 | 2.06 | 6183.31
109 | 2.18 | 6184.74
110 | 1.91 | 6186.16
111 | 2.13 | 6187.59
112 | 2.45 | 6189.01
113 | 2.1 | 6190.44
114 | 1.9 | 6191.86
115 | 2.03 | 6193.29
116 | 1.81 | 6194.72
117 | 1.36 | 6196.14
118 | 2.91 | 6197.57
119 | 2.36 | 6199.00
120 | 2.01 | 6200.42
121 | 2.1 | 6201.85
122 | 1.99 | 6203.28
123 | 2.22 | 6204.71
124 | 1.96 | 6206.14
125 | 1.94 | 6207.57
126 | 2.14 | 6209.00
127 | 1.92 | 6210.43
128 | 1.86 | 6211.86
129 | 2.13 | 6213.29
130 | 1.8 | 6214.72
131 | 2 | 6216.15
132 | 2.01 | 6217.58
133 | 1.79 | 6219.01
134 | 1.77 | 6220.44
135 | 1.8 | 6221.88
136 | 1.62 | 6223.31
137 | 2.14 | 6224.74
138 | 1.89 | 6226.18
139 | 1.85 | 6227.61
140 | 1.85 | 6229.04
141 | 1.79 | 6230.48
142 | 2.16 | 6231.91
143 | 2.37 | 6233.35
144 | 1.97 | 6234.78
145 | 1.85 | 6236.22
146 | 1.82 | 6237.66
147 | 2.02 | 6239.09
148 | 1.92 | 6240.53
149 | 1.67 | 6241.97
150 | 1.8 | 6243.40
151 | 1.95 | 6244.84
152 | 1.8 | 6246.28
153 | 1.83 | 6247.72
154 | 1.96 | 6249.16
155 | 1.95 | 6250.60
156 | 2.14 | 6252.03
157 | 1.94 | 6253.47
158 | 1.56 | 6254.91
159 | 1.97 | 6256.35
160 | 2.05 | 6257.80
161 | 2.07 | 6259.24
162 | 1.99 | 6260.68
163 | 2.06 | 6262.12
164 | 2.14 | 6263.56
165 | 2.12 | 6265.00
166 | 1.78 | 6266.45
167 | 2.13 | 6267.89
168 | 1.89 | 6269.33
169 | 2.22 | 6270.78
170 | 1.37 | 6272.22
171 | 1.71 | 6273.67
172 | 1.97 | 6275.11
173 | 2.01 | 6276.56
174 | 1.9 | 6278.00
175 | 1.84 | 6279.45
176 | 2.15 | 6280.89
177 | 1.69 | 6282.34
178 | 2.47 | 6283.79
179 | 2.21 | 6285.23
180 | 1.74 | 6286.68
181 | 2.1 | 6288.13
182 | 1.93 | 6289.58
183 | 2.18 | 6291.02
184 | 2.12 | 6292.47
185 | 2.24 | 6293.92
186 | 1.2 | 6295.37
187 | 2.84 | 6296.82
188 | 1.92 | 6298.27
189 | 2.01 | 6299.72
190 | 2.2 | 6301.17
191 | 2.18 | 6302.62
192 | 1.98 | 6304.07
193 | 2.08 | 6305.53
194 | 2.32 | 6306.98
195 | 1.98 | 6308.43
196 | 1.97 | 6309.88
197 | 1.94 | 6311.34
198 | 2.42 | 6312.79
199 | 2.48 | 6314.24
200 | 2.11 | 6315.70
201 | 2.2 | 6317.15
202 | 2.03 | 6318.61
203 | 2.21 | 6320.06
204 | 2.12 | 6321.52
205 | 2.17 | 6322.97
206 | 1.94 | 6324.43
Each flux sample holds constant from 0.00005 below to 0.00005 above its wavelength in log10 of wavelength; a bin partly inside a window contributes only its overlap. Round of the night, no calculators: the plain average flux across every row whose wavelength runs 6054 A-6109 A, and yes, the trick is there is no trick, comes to 2.16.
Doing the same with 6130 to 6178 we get 1.94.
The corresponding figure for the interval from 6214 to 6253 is 1.91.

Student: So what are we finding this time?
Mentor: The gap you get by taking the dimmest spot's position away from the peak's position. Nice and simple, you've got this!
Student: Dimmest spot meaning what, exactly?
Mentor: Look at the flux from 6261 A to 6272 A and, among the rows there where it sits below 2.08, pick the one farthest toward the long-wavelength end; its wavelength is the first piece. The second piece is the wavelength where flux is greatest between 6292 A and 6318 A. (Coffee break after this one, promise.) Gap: 27.5 A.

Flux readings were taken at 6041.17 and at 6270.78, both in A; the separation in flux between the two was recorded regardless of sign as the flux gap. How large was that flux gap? 0.59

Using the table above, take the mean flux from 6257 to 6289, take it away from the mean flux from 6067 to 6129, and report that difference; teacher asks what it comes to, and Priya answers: 0.18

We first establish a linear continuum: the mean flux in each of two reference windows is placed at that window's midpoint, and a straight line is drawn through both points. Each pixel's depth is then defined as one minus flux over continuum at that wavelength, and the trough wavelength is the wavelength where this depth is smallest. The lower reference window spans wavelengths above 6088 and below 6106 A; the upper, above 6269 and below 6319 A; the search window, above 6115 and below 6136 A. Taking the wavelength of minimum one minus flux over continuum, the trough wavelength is 6115.35 A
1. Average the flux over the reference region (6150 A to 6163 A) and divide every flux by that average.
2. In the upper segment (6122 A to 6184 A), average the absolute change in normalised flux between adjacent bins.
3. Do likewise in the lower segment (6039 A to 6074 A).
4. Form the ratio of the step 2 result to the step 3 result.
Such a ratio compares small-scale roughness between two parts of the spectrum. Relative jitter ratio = 1.3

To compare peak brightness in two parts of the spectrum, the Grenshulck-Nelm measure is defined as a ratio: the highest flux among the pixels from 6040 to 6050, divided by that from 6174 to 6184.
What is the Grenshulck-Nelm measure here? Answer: 1.05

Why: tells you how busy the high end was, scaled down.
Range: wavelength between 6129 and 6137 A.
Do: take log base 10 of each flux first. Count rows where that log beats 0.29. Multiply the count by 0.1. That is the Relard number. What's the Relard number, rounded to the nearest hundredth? 0.60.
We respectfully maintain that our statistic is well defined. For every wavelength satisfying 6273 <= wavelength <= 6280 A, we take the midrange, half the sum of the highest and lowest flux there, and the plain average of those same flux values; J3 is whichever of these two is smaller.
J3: 1.86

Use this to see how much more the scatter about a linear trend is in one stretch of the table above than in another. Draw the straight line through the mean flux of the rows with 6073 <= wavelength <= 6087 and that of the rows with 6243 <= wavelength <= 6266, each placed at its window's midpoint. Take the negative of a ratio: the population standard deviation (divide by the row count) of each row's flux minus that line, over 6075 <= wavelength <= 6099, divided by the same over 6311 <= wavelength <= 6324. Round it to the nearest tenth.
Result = -1.0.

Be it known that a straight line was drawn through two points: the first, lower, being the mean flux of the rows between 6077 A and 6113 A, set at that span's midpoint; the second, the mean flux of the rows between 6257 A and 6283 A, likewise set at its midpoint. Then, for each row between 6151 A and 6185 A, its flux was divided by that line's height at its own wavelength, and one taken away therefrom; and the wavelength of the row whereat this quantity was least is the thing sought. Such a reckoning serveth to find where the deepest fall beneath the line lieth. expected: 6154.91 A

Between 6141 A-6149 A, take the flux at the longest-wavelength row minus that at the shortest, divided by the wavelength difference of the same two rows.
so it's -0.22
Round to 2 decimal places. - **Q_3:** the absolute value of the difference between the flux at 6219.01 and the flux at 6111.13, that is 0.38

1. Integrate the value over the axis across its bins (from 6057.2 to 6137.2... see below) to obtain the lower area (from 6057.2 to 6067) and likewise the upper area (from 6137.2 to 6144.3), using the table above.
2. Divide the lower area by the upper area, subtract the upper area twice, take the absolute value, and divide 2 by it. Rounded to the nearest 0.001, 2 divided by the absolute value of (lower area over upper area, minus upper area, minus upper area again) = 0.072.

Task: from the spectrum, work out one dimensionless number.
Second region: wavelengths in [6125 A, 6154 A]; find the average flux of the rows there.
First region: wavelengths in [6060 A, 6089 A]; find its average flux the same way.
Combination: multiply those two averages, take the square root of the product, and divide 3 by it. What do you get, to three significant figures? 1.43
